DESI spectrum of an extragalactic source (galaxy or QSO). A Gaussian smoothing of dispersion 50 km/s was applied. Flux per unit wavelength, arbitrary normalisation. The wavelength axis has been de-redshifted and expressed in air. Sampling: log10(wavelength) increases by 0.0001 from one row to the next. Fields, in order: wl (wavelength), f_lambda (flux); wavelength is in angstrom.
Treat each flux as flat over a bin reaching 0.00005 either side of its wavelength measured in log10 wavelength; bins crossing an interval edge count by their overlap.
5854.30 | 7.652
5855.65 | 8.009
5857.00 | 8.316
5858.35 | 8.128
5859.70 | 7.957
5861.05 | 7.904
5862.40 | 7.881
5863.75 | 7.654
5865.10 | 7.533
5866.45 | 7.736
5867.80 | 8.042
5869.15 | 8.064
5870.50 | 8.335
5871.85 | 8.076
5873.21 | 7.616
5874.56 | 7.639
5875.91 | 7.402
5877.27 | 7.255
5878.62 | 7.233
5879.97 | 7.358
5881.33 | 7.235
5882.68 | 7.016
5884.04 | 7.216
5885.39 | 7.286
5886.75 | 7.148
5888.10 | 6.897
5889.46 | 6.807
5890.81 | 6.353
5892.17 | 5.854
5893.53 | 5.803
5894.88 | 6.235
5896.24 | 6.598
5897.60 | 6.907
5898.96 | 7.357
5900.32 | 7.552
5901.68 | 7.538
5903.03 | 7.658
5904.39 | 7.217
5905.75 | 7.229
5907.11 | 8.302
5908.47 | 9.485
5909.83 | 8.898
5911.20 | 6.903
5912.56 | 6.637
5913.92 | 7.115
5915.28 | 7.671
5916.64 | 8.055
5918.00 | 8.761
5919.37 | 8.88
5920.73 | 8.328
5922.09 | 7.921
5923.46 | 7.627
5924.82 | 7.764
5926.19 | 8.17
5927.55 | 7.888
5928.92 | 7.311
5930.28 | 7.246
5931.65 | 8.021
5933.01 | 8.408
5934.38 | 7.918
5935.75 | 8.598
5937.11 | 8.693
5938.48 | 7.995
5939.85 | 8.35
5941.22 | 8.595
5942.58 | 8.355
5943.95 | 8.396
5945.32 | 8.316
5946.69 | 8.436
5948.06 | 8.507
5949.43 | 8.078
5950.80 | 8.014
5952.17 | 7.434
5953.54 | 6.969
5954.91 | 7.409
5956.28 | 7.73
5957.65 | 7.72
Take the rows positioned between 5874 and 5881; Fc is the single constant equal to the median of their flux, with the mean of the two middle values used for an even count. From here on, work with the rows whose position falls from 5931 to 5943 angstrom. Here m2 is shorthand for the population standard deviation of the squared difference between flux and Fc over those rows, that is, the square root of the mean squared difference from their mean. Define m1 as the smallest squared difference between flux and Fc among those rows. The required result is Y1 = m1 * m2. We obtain 0.160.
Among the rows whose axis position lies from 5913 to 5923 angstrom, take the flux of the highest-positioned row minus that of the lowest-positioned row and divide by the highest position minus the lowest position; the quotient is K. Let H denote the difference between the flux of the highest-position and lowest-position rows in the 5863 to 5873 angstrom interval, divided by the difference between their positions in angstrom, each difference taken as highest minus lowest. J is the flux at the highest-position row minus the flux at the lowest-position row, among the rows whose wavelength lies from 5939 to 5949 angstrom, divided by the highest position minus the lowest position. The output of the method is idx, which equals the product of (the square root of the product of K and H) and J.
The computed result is 0.001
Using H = 0.05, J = 0.02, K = 0.099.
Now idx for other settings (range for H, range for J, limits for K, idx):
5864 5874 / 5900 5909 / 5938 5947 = 0.006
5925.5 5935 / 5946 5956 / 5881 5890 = -0.005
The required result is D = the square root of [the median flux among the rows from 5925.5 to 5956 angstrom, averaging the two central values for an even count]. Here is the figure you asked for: 2.85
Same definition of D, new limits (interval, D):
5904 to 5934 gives 2.81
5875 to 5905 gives 2.69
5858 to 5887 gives 2.76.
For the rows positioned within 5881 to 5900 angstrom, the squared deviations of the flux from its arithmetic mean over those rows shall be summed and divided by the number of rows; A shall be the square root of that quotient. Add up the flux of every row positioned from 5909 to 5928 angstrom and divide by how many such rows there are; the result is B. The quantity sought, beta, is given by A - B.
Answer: -7.40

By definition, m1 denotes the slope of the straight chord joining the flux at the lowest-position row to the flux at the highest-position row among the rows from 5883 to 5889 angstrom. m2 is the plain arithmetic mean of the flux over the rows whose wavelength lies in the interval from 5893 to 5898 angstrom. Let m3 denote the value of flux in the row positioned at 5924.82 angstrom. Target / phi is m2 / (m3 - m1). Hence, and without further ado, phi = 0.81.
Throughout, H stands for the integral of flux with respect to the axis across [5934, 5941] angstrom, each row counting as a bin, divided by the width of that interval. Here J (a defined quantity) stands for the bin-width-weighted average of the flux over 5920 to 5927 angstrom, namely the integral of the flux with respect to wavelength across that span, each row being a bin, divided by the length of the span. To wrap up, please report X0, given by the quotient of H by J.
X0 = 1.05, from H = 8.34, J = 8.0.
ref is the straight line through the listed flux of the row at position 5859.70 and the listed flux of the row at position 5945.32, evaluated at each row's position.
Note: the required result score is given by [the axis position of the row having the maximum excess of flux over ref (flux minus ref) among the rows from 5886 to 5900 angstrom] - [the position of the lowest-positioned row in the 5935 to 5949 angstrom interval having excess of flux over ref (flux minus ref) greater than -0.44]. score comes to -36.8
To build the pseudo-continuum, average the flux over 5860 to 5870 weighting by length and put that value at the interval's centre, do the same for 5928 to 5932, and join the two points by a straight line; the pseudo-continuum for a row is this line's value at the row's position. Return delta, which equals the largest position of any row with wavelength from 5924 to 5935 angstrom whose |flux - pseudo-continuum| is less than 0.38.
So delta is 5930.28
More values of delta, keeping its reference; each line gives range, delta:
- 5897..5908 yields 5903.03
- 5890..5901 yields 5900.32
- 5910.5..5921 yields 5915.28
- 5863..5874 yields 5873.21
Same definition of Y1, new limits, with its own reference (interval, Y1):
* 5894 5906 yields 0.000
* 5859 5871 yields 0.008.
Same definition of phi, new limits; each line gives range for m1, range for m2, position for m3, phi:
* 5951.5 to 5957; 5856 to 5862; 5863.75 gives 1.07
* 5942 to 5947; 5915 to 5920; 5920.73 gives 1.00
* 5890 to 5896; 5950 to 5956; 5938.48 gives 0.93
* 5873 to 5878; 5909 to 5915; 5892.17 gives 1.24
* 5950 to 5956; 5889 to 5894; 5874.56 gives 0.80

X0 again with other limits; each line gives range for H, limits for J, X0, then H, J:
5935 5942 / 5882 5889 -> 1.19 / 8.45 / 7.1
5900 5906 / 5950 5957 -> 0.99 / 7.46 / 7.5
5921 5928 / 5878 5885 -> 1.09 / 7.90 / 7.2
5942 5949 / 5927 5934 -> 1.08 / 8.39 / 7.8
